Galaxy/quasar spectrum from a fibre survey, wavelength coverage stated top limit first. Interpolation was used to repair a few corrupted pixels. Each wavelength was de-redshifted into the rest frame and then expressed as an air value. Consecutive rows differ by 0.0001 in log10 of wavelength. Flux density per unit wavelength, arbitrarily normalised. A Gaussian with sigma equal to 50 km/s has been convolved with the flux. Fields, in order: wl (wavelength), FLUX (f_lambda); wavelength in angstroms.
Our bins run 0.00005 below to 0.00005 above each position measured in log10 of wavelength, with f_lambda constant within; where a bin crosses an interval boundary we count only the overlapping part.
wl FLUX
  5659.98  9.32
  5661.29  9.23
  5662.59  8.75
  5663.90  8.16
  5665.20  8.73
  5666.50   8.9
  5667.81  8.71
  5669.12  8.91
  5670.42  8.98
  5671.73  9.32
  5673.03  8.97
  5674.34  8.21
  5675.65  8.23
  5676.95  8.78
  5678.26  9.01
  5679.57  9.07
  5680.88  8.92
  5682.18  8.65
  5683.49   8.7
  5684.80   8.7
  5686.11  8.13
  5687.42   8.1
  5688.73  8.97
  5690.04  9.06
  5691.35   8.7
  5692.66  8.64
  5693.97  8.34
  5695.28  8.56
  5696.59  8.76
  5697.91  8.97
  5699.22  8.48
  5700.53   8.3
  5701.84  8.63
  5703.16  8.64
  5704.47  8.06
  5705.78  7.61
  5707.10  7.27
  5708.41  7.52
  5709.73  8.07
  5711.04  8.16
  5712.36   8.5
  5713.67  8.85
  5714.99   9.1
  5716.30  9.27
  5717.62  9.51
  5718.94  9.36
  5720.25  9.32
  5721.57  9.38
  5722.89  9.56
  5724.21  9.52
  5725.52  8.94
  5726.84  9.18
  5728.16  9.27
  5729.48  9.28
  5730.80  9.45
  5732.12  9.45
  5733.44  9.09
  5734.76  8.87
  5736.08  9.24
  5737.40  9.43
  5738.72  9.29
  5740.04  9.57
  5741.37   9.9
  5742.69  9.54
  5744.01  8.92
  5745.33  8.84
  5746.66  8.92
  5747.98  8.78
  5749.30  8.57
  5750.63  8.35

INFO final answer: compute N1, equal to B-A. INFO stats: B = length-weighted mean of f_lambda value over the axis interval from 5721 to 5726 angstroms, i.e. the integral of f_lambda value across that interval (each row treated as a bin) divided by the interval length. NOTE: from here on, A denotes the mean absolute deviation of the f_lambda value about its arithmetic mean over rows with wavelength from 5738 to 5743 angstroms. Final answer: 9.2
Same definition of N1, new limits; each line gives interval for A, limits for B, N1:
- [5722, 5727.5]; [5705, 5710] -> 7.3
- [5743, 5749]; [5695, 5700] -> 8.6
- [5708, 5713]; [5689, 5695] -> 8.4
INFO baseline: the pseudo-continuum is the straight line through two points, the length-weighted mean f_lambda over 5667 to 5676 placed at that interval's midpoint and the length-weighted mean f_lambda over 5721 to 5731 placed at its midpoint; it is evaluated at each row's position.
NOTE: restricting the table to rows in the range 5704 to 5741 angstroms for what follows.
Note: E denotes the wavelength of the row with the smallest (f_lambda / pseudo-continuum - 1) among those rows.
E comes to 5707.10 angstroms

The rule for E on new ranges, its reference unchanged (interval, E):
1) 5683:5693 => 5687.42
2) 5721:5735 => 5734.76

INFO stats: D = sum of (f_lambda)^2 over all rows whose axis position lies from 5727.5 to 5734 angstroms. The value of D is 433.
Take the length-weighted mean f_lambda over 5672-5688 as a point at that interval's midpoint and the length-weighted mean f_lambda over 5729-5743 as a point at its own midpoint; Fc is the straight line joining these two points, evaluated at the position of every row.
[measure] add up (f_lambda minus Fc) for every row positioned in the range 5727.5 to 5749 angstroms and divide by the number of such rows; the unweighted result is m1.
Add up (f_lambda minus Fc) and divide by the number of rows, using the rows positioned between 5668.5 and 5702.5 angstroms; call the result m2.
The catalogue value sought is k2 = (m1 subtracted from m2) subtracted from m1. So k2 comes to -0.3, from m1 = -0.16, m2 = -0.02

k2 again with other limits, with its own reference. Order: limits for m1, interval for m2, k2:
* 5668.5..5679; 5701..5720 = 1.0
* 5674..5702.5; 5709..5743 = -0.2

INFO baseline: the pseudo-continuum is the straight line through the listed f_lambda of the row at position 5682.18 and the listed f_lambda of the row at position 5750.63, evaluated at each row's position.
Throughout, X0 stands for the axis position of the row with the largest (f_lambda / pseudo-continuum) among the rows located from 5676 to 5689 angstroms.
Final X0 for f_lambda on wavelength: 5679.57 angstroms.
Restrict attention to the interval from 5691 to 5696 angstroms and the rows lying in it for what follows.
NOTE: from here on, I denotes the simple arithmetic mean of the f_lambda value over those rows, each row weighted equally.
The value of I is 8.6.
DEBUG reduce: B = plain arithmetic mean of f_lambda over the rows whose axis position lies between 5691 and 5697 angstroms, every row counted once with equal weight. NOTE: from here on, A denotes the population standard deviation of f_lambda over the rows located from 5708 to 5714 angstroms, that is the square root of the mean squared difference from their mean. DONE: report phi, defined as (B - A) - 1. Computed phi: 7.2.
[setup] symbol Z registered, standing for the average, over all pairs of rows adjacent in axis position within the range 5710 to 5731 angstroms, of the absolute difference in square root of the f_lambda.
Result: 0.032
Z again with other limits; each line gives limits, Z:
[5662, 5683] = 0.051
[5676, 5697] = 0.039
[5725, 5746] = 0.038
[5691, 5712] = 0.050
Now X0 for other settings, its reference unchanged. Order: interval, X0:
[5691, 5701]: 5697.91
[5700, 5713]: 5703.16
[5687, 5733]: 5722.89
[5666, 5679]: 5671.73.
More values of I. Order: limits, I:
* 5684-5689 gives 8.5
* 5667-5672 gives 9.0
